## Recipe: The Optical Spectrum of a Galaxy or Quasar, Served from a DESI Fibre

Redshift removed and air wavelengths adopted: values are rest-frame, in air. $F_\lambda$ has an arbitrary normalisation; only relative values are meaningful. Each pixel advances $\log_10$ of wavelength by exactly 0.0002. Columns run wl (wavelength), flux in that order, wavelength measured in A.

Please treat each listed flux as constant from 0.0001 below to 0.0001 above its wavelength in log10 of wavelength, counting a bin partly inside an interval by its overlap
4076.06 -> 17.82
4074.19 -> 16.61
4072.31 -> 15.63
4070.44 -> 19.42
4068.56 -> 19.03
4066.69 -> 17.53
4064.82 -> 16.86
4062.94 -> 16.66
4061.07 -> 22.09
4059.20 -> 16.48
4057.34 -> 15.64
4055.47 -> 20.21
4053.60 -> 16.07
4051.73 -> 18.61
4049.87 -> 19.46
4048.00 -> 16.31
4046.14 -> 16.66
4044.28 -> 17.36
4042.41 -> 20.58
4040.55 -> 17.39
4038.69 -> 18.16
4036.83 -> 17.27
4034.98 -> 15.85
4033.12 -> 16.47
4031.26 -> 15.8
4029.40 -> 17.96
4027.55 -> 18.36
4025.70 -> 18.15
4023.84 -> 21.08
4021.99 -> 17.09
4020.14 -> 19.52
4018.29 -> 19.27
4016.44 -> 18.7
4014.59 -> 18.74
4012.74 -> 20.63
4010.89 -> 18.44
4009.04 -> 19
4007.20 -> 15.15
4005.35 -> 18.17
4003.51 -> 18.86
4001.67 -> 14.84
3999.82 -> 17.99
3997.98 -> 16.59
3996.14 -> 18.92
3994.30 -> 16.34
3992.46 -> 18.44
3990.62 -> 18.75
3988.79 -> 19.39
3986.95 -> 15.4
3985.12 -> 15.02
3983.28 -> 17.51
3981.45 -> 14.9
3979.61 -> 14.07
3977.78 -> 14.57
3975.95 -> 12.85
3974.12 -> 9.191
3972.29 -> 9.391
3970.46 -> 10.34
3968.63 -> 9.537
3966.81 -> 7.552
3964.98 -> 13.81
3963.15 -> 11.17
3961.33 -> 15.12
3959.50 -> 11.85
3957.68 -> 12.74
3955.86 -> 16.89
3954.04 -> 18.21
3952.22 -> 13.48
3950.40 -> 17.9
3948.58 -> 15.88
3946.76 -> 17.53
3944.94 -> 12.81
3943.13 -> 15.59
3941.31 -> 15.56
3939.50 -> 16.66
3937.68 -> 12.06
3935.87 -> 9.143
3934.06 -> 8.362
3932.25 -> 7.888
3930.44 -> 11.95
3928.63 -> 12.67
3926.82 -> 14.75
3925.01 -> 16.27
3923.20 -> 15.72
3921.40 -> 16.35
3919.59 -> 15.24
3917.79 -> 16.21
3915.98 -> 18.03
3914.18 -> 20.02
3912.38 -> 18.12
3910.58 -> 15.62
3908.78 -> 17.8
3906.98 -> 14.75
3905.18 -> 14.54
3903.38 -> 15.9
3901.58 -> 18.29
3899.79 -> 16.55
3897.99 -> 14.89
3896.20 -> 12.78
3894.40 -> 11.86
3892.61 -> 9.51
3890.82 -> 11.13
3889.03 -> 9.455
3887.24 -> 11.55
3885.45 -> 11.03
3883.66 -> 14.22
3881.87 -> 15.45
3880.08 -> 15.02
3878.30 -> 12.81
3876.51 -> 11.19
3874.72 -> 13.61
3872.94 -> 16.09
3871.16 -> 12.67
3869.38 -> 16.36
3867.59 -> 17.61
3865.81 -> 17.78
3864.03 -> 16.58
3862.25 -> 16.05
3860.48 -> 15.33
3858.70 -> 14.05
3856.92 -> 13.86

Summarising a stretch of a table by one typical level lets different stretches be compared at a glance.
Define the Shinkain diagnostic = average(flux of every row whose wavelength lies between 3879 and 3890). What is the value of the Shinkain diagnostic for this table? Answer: 13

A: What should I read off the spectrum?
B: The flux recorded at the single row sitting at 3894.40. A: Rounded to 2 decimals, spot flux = 11.86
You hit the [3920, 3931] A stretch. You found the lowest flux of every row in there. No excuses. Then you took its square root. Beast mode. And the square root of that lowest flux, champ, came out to 3.5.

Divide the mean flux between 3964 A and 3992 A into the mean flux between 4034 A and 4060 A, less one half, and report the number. 0.80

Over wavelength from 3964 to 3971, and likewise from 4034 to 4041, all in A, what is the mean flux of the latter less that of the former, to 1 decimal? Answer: 6.9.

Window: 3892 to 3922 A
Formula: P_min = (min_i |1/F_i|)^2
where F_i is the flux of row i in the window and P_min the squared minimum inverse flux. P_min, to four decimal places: 0.0025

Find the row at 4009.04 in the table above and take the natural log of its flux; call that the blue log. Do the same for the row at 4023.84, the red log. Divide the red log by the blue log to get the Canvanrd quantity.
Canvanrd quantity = 1.04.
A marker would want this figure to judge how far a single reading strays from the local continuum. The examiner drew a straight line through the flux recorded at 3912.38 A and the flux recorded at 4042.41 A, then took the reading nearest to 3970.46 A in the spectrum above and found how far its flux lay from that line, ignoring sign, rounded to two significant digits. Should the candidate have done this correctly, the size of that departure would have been 8.9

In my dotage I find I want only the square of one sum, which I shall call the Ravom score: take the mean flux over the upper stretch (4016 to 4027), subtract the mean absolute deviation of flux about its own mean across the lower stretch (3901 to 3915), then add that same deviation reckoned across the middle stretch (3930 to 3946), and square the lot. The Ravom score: 396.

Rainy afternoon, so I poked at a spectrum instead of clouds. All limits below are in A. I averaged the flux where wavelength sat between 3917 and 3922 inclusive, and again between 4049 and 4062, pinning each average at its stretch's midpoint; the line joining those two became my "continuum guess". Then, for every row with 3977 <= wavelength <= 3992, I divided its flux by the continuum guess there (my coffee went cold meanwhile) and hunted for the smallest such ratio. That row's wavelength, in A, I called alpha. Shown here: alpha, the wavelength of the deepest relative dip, 3979.61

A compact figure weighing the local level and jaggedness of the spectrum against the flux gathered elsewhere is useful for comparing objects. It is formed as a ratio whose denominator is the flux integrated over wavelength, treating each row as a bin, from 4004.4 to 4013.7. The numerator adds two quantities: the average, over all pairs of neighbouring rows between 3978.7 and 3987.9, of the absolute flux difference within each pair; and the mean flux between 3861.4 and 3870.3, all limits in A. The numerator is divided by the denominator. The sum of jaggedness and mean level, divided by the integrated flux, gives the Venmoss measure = 0.11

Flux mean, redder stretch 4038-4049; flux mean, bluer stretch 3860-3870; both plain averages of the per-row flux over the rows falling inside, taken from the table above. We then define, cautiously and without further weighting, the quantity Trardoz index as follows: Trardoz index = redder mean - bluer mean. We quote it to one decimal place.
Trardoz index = 1.1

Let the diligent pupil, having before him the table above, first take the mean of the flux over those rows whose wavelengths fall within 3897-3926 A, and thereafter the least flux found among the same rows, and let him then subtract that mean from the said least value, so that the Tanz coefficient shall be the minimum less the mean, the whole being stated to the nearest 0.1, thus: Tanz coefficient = -2.0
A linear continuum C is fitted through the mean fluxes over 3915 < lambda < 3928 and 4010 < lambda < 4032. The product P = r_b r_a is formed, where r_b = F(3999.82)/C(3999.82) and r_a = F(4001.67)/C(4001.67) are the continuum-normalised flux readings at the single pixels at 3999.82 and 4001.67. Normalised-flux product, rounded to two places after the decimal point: 0.81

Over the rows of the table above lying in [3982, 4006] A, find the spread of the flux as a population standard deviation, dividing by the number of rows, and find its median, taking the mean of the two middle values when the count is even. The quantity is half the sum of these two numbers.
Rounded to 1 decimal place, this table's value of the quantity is 9.8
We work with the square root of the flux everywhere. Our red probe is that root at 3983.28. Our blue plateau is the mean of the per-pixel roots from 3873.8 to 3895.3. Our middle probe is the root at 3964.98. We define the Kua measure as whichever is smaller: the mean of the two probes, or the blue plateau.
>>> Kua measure 3.5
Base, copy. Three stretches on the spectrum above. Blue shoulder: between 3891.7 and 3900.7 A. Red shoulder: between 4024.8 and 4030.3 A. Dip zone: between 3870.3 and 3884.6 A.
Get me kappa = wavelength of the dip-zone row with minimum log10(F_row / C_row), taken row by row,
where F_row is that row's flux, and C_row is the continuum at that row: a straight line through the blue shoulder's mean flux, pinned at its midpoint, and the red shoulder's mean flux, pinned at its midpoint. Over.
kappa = 3876.51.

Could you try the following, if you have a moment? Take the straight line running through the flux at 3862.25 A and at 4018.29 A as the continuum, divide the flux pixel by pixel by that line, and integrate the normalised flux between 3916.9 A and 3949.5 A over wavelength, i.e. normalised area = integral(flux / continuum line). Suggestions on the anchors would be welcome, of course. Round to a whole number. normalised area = 26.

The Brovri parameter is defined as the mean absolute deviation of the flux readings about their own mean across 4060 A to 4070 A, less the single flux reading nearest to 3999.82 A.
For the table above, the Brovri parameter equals -16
